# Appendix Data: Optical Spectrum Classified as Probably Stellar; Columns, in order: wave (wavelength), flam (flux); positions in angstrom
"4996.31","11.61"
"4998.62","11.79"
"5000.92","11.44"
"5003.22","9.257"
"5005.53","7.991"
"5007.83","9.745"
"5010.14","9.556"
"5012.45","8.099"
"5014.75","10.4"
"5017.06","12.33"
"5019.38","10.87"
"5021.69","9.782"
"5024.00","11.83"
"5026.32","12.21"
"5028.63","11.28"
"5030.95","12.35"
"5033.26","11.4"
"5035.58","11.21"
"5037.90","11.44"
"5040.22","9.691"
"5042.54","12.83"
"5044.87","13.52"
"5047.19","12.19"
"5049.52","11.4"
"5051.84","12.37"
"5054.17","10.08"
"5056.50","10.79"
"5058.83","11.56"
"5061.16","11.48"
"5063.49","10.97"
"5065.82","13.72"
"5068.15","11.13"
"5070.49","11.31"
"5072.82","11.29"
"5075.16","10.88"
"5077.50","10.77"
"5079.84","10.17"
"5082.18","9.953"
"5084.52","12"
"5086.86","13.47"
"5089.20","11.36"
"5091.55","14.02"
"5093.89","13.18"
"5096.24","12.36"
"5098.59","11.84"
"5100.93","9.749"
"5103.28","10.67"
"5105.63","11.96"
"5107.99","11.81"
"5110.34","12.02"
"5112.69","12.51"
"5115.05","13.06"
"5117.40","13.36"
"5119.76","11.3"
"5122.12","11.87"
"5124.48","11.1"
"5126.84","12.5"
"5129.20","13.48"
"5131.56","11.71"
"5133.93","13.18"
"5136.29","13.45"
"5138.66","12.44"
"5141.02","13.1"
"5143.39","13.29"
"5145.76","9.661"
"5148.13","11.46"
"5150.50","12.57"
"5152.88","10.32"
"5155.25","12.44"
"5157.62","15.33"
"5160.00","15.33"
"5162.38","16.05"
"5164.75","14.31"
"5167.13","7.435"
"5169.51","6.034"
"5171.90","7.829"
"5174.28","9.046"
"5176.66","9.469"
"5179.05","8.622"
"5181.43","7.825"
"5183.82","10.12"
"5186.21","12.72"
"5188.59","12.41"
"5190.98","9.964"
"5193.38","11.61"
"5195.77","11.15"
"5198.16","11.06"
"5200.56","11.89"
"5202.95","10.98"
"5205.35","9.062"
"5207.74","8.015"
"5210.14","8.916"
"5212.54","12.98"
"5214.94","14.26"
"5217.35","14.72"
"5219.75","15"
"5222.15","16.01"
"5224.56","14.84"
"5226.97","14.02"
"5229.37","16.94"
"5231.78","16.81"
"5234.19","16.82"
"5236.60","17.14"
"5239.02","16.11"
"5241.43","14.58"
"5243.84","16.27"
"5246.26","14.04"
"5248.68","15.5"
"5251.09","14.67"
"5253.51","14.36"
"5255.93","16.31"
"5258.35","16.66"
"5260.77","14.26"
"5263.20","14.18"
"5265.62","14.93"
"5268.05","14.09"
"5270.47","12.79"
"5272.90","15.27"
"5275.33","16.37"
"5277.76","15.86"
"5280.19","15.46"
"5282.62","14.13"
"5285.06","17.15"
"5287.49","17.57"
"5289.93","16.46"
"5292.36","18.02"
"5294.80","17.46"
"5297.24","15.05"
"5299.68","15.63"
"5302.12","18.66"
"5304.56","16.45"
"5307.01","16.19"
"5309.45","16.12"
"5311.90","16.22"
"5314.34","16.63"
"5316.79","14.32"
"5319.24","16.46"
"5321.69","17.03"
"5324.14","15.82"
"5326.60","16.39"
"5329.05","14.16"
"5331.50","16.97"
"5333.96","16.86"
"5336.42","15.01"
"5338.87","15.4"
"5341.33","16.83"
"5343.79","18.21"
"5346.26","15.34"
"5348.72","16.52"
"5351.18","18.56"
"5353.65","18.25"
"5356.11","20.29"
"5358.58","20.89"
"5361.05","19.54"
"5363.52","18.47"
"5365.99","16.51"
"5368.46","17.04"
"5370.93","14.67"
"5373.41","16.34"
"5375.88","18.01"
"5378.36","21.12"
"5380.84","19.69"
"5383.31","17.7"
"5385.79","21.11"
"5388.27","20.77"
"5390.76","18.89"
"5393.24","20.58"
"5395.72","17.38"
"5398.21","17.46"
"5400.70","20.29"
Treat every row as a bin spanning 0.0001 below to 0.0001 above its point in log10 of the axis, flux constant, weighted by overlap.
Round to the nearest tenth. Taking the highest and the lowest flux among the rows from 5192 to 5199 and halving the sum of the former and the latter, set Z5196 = 11.3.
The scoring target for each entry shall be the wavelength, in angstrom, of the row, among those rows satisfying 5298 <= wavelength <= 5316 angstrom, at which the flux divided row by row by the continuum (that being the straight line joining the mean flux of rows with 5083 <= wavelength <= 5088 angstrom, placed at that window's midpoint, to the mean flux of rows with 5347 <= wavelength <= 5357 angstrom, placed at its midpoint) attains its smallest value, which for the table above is 5299.68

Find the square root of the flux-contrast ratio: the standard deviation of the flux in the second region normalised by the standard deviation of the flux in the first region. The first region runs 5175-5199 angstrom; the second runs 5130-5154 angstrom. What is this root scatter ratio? 0.91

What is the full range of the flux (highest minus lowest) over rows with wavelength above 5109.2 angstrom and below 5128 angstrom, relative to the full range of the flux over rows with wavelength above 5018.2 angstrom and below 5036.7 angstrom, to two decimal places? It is 0.88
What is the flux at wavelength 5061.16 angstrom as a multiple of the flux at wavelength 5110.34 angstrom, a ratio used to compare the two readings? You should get 0.96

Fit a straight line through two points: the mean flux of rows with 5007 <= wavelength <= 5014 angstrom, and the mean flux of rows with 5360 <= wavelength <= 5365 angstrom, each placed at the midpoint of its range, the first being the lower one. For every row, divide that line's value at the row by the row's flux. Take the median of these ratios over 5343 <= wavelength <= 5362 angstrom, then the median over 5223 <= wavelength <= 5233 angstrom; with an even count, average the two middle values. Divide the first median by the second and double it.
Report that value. 2.09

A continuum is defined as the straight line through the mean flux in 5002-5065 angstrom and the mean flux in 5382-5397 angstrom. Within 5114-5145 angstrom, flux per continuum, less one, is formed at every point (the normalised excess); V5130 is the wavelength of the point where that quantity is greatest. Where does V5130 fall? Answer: 5117.40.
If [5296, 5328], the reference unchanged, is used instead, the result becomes 5302.12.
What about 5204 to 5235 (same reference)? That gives 5229.37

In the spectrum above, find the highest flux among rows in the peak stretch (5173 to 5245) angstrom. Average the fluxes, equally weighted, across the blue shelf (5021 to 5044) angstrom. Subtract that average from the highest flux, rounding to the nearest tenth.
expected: 5.7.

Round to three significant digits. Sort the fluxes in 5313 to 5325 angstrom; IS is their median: 16.5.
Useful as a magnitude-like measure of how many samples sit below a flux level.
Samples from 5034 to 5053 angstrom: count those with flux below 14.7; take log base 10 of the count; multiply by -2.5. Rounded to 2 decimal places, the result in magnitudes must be -2.26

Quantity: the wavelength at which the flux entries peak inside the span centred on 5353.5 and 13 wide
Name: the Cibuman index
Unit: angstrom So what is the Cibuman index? 5358.58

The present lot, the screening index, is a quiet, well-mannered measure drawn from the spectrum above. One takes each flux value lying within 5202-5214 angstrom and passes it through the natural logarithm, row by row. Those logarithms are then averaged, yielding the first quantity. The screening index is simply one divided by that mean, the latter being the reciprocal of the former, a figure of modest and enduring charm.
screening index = 0.44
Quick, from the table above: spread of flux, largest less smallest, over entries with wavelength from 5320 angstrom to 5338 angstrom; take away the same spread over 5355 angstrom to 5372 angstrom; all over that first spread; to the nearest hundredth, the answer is -1.17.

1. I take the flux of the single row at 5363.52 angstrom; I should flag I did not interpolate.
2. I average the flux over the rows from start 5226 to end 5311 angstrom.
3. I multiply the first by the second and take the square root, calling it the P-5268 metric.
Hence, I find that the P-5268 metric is 17.1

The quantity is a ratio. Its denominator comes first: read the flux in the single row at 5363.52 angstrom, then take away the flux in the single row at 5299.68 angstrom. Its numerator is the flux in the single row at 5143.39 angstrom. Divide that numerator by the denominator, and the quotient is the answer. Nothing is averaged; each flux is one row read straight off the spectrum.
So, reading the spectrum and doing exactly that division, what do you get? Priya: 4.7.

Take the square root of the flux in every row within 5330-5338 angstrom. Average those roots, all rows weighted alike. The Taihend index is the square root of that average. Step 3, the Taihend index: 2.01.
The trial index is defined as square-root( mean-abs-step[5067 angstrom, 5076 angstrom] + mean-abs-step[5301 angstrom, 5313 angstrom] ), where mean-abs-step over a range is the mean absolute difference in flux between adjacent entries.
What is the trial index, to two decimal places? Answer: 0.93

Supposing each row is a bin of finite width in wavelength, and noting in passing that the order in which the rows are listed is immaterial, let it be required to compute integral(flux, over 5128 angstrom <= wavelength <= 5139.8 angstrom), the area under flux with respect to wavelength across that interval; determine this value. 152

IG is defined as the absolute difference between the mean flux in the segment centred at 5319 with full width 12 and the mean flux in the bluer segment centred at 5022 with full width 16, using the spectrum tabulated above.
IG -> 4.8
